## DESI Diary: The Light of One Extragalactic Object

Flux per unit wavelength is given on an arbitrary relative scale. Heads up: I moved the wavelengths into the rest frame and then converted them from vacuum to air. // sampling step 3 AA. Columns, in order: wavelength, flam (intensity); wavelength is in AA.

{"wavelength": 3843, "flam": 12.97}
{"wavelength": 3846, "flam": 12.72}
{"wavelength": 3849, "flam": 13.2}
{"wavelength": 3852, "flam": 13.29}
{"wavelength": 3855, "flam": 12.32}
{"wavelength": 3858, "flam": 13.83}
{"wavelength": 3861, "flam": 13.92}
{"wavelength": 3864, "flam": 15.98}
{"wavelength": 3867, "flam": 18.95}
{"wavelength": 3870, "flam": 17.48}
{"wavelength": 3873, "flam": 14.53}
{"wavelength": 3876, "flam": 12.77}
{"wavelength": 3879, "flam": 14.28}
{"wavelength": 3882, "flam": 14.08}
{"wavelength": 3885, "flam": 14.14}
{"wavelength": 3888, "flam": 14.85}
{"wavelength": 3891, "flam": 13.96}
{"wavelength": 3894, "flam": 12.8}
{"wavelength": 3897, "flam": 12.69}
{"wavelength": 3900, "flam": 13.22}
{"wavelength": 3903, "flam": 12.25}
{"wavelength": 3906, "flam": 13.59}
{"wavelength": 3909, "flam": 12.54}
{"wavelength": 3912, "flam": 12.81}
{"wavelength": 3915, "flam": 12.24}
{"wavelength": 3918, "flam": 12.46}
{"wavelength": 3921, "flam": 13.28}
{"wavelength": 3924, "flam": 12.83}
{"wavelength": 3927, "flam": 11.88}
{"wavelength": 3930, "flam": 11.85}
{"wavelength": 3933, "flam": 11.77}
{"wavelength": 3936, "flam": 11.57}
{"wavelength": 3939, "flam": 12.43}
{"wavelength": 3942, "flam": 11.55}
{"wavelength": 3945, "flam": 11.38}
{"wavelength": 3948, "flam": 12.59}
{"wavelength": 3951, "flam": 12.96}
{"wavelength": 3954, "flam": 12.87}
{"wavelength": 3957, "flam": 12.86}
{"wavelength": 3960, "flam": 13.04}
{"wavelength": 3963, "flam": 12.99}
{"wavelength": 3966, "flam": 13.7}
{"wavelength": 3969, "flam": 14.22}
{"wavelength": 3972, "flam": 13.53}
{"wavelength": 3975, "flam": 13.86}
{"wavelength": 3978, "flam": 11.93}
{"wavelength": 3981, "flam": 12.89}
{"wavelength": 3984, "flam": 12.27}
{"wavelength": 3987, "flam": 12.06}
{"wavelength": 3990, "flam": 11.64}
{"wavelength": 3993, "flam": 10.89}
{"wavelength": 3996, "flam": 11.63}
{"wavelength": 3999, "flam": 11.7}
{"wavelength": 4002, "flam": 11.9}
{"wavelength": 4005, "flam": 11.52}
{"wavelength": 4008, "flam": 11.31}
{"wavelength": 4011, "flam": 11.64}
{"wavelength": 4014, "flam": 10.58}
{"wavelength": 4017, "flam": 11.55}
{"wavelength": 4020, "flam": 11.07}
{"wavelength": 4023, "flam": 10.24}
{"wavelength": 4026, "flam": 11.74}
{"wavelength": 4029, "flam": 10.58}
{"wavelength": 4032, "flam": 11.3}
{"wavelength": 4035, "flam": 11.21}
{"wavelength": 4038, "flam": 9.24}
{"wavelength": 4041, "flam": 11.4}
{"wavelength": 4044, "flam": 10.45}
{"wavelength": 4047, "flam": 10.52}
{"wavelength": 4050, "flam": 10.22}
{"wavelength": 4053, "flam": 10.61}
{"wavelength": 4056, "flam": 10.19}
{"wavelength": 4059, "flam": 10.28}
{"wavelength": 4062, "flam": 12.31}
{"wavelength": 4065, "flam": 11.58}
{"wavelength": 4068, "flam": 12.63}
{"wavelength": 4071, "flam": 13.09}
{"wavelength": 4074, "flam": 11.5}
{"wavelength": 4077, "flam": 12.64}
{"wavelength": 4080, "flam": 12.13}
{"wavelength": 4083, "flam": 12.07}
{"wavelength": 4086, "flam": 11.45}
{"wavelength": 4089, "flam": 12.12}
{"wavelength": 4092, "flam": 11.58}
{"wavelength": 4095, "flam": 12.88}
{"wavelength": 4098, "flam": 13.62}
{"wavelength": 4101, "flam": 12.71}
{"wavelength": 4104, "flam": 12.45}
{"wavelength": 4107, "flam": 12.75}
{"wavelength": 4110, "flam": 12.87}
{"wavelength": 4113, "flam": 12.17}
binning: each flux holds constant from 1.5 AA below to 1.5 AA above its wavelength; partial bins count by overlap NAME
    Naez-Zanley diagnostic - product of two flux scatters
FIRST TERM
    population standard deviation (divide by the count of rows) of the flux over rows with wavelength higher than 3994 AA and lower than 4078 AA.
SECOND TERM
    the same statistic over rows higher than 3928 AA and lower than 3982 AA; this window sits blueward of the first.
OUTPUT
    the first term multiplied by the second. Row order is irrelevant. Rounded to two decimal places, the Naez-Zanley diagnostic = 0.71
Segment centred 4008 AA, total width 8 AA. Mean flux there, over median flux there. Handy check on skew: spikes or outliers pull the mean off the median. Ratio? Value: 1.00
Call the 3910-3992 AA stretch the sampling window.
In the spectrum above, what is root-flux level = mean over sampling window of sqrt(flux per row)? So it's 3.54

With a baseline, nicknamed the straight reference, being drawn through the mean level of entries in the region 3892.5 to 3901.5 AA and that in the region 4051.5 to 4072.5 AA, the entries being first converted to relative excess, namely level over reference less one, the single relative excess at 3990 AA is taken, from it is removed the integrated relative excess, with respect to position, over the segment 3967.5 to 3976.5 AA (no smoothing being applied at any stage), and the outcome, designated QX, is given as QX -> -1.2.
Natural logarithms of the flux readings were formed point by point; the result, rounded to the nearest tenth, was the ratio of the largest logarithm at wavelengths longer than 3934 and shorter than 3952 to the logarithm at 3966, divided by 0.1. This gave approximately 9.8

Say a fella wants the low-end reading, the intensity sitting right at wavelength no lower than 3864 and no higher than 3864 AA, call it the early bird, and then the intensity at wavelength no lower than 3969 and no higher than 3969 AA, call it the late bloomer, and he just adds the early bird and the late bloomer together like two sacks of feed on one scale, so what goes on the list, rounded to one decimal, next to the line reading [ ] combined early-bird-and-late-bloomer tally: 30.2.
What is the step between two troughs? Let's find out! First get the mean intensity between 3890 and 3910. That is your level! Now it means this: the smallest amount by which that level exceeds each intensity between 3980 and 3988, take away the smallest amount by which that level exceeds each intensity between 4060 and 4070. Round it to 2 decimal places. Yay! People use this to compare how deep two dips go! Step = -0.26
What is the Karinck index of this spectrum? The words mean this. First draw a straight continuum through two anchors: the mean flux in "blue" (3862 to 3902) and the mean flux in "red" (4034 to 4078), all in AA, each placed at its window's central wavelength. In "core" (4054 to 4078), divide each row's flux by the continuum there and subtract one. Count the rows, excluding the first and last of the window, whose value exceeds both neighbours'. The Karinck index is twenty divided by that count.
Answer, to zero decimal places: 10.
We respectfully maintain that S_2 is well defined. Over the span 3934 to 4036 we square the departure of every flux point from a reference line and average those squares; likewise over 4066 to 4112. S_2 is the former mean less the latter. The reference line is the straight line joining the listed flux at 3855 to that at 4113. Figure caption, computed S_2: 1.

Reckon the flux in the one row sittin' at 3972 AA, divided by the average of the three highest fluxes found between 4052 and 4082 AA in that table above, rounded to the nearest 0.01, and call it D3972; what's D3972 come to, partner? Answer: 1.06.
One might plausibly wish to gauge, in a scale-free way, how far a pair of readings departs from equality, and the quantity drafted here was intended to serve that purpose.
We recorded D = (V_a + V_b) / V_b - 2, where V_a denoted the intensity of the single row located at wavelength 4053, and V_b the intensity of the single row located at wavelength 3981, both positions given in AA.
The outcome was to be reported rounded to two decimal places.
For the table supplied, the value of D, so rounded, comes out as -0.18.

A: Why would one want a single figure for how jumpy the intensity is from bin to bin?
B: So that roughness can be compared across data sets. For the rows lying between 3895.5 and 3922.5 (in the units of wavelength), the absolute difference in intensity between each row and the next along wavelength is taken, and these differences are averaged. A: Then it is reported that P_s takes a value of 0.7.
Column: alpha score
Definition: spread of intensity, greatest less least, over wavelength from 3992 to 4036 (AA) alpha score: 1.7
